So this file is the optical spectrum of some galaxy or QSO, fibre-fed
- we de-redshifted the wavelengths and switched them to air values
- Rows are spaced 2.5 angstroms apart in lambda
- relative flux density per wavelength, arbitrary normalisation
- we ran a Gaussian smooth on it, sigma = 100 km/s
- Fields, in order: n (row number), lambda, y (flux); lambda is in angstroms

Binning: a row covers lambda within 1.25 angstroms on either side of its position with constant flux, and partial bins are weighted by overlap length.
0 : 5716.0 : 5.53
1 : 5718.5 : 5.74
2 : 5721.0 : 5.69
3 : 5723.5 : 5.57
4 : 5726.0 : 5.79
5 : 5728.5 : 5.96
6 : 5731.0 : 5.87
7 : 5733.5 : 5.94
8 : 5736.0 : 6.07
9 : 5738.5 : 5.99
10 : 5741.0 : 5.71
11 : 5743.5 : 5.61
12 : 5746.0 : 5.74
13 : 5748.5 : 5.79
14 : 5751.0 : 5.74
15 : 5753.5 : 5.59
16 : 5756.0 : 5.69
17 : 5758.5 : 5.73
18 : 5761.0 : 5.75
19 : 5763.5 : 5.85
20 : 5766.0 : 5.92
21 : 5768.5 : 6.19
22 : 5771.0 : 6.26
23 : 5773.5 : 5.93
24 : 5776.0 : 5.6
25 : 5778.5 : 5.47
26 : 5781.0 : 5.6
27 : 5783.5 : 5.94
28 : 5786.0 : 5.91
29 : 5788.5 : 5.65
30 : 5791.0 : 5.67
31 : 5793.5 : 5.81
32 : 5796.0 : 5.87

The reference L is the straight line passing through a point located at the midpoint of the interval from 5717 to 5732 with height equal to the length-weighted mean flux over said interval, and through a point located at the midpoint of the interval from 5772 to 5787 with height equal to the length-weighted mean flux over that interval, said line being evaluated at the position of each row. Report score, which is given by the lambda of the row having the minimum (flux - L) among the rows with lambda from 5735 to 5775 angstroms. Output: 5753.5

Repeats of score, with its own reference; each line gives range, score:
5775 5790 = 5778.5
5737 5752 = 5743.5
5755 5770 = 5756.0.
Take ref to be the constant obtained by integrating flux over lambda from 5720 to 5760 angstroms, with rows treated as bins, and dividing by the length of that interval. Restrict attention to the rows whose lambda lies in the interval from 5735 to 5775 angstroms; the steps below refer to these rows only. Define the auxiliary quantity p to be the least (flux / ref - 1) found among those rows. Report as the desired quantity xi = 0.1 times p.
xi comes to -0.0033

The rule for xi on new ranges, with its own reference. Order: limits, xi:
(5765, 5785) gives -0.0054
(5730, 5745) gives -0.0029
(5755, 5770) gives -0.0016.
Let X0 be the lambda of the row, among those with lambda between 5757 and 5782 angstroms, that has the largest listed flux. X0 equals 5771.0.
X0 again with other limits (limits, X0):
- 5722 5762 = 5736.0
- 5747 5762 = 5748.5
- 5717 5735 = 5728.5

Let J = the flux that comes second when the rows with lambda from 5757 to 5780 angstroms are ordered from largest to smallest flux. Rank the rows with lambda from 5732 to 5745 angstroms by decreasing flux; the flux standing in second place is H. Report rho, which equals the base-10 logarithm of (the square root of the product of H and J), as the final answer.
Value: 0.785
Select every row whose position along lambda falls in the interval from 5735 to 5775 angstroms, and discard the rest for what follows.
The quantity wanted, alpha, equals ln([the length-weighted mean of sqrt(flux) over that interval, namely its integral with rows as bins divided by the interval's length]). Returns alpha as 0.883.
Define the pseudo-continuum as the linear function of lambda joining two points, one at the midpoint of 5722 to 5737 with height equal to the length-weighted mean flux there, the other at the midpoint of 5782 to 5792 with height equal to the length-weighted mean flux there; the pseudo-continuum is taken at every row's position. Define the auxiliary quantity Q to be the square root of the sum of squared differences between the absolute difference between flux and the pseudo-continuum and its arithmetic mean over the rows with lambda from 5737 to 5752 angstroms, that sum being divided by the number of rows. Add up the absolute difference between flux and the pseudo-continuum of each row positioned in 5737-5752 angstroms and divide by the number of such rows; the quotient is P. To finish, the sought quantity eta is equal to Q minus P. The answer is -0.068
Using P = 0.13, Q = 0.057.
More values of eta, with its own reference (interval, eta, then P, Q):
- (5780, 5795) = -0.073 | 0.12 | 0.051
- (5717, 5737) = -0.052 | 0.14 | 0.085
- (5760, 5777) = -0.046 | 0.19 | 0.148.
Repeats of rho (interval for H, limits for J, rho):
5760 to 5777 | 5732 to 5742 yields 0.785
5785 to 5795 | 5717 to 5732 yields 0.766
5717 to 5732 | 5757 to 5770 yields 0.770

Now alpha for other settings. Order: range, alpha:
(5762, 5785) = 0.884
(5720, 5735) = 0.880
